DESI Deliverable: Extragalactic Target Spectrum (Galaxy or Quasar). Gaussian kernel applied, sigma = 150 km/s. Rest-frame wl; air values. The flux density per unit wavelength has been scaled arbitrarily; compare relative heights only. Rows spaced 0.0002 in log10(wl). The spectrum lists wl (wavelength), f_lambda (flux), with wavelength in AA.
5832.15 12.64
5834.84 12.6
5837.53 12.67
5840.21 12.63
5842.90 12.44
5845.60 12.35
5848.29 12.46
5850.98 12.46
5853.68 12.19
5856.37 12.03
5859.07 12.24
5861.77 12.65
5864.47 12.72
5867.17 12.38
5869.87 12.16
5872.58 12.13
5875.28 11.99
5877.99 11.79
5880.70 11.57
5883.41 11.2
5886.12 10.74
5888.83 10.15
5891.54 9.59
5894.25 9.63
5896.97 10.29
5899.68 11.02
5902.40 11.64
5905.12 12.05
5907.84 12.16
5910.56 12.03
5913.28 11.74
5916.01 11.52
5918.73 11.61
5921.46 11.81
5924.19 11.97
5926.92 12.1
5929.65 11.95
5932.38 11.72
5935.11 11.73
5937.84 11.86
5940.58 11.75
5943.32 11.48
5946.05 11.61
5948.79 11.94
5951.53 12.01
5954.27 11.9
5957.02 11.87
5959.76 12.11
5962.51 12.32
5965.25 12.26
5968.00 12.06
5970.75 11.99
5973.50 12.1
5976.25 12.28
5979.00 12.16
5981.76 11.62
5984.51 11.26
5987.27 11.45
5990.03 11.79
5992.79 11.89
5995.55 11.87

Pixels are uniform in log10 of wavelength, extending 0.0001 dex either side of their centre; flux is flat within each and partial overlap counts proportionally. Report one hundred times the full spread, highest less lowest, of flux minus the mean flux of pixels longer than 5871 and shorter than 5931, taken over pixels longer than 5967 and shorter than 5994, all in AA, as 102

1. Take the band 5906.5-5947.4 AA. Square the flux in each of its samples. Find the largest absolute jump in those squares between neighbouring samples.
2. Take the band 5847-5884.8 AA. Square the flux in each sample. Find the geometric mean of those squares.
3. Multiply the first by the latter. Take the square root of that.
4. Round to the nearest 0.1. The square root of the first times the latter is 31.9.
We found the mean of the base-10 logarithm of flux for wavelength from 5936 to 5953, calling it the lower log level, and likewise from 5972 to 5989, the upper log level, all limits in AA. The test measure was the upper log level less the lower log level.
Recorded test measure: 0.001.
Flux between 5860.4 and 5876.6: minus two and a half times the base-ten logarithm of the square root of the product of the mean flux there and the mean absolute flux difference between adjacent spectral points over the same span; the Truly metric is -0.4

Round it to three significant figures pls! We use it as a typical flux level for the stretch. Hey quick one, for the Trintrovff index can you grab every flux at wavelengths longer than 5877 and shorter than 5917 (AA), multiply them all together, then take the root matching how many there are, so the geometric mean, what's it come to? 11.1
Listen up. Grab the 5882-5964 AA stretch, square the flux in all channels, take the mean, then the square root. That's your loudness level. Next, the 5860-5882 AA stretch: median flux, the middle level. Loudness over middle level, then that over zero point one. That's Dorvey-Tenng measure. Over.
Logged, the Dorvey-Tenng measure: 9.5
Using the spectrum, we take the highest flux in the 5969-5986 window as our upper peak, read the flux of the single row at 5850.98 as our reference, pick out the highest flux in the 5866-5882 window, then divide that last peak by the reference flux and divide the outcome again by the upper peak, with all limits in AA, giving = 0.0809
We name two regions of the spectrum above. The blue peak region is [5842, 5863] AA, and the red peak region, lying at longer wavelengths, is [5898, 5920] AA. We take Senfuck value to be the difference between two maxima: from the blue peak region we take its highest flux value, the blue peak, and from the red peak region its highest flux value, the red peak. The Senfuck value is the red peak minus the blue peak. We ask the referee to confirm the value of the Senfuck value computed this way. -0.5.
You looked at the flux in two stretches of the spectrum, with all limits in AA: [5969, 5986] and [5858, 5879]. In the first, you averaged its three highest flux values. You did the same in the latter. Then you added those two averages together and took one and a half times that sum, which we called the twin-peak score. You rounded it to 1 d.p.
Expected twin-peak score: 37.1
